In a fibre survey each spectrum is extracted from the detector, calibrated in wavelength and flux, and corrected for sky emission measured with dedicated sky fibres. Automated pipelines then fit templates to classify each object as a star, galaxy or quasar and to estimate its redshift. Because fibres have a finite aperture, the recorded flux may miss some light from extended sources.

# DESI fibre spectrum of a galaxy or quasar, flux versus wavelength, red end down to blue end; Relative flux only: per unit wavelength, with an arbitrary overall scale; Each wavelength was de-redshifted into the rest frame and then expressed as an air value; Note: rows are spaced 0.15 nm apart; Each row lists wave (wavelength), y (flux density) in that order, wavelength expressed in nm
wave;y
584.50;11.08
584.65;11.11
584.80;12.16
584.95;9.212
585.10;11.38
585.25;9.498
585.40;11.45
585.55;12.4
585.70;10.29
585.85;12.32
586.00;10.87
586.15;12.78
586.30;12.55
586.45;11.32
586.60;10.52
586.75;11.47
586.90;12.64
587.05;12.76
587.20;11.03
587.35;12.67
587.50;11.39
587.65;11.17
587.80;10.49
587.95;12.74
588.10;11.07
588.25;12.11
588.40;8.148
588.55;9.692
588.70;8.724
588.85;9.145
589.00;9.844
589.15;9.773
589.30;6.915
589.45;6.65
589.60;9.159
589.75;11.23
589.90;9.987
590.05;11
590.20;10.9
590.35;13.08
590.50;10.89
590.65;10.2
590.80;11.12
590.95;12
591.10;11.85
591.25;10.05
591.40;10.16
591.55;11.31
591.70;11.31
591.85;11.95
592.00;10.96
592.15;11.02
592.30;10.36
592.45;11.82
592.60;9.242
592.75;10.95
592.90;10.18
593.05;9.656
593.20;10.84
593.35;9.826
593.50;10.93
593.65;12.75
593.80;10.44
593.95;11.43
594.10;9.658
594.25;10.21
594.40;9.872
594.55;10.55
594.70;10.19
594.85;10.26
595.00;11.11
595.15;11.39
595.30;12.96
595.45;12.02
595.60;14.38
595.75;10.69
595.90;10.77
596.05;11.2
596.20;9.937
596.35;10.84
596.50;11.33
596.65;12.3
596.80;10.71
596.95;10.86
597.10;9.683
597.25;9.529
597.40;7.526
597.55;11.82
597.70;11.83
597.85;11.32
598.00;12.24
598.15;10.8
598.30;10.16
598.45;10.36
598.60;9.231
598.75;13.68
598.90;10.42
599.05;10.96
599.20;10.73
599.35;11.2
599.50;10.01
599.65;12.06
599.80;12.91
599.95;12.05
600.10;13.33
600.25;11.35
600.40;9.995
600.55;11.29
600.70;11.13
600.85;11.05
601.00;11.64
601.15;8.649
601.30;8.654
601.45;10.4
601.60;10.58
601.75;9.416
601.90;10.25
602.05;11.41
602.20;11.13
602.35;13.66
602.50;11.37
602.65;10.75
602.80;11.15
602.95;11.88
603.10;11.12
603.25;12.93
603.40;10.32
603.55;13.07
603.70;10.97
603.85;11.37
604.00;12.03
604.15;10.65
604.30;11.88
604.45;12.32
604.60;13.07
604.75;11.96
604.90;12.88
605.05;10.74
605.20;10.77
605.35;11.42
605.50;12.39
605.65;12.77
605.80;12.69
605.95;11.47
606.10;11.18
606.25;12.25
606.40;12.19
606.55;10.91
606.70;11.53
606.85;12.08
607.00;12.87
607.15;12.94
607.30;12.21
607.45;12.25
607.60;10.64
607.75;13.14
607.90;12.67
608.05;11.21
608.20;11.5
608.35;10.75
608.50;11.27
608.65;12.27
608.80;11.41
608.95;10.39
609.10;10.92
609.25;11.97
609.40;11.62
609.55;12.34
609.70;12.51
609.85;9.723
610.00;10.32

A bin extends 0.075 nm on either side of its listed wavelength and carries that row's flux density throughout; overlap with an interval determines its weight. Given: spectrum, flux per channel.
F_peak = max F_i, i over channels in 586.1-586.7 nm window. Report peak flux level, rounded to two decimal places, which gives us 12.78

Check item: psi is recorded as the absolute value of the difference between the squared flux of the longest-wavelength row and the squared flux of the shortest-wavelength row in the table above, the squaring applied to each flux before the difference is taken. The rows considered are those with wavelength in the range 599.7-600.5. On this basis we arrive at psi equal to 67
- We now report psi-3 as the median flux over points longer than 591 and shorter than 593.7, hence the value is 10.9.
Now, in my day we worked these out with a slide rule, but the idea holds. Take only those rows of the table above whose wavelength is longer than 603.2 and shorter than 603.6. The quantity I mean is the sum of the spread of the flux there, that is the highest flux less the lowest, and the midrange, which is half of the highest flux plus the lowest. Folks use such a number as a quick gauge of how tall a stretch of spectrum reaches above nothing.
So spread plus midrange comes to 14.4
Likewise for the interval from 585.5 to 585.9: 13.5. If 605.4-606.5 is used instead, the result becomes 13.6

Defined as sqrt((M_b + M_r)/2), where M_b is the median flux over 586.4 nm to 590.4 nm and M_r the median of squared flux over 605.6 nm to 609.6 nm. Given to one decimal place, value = 8.8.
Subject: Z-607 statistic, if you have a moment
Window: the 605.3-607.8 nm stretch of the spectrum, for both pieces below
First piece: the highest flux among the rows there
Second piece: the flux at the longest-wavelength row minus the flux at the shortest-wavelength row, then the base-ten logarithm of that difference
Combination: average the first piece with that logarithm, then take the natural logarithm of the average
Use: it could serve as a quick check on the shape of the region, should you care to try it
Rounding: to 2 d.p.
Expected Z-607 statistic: 1.90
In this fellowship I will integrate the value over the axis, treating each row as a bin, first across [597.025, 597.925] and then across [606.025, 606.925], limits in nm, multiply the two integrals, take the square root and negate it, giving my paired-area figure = -9.9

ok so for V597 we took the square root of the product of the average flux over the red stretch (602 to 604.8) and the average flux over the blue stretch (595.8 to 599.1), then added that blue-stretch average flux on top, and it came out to 22.1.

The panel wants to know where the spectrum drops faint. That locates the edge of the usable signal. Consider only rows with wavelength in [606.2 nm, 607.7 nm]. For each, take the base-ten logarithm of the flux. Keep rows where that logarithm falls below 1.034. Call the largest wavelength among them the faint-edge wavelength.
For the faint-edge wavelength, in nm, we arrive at 607.60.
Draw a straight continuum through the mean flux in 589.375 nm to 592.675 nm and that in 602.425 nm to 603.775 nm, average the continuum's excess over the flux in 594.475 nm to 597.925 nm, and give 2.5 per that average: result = 42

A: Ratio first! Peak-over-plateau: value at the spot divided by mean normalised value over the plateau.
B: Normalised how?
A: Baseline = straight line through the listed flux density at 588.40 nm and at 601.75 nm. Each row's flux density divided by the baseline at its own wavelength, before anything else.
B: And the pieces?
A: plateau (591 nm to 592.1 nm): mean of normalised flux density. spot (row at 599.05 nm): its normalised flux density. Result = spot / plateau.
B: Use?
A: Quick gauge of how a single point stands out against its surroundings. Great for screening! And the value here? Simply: 0.91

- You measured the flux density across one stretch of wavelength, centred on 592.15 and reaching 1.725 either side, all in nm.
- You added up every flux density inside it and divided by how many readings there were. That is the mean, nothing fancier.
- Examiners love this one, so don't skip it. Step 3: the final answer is 10.9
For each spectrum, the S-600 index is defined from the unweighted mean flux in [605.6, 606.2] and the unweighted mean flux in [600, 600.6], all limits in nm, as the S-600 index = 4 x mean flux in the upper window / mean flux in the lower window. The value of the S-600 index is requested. 4.2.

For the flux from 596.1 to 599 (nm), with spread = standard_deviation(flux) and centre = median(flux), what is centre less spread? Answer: 9.5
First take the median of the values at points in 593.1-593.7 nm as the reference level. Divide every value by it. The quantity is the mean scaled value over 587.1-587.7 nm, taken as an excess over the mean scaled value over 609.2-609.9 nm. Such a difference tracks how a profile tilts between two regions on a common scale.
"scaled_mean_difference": -0.01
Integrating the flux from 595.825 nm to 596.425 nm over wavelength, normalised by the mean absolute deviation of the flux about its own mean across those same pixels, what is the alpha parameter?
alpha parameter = 17.1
